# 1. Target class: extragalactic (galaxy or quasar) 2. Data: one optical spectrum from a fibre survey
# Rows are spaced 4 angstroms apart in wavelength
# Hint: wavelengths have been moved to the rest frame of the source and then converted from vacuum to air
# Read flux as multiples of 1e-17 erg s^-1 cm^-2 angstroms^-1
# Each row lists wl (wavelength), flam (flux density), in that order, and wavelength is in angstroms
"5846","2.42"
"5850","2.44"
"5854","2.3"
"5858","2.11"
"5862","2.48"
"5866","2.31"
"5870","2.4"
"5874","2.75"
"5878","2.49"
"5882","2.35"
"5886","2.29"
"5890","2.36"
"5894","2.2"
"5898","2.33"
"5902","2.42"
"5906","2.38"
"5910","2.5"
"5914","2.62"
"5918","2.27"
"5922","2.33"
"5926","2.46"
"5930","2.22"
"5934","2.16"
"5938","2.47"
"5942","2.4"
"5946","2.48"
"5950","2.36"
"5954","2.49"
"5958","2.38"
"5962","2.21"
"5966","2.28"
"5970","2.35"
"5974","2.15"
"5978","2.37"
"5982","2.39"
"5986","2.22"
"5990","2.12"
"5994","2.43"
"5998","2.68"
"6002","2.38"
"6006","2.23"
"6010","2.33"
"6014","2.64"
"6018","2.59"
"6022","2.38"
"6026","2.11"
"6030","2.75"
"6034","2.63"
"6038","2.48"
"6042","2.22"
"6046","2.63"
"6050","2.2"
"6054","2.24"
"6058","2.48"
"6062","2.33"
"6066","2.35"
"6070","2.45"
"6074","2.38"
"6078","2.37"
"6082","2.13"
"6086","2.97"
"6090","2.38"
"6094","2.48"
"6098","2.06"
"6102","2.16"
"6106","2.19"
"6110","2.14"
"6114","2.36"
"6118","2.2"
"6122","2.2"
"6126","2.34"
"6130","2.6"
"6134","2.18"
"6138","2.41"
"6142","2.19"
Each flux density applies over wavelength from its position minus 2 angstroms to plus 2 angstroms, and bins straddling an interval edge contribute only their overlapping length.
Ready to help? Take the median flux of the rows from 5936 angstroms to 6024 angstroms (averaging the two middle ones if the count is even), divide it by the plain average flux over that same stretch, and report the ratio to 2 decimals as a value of 1.00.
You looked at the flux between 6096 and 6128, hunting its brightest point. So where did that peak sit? 6114 angstroms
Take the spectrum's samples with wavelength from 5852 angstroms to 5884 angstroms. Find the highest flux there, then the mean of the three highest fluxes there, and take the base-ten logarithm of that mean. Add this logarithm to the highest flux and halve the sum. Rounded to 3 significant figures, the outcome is 1.58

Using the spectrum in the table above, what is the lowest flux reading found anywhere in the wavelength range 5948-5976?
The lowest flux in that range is 2.15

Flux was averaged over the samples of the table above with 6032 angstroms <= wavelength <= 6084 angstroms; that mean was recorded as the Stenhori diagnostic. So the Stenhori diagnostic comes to 2.38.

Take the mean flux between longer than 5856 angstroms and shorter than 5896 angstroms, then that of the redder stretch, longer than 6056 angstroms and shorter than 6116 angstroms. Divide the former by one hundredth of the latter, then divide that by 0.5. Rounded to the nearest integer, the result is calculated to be 202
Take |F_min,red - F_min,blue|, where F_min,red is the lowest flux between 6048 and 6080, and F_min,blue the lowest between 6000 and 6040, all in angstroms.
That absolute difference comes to 0.09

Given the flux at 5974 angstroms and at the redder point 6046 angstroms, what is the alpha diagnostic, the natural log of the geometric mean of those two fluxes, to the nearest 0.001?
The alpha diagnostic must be 0.866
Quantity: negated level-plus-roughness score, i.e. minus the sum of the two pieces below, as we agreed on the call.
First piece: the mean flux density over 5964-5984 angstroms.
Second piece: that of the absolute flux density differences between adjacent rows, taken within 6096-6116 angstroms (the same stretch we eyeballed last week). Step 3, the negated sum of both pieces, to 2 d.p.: -2.41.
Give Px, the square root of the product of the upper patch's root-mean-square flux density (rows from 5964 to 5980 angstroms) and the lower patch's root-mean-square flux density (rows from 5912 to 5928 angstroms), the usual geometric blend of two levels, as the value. 2.36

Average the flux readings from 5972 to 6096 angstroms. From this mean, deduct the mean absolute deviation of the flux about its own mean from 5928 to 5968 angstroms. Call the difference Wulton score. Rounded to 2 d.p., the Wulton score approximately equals 2.30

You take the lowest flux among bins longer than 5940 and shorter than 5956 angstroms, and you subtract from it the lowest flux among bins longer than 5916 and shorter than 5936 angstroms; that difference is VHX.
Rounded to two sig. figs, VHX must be 0.20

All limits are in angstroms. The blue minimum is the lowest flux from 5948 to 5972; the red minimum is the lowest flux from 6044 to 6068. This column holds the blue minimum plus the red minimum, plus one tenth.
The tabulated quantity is 4.51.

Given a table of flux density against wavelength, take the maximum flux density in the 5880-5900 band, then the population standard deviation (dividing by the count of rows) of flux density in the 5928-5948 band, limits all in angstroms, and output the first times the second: 0.31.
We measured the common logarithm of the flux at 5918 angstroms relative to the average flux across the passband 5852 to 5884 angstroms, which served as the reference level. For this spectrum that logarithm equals -0.02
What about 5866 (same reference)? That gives -0.02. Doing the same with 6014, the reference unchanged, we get 0.04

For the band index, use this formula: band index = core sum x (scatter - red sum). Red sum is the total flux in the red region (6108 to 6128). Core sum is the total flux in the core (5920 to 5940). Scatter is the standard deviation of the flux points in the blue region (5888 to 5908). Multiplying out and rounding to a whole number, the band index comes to -130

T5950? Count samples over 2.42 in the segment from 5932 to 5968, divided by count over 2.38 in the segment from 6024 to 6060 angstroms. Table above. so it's 0.6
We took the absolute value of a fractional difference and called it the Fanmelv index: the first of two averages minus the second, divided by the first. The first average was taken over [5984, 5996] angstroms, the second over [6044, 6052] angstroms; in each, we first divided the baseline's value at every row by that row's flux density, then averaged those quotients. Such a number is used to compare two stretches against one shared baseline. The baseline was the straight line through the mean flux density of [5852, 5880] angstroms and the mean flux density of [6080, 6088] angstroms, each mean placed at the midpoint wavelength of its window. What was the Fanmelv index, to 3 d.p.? 0.047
